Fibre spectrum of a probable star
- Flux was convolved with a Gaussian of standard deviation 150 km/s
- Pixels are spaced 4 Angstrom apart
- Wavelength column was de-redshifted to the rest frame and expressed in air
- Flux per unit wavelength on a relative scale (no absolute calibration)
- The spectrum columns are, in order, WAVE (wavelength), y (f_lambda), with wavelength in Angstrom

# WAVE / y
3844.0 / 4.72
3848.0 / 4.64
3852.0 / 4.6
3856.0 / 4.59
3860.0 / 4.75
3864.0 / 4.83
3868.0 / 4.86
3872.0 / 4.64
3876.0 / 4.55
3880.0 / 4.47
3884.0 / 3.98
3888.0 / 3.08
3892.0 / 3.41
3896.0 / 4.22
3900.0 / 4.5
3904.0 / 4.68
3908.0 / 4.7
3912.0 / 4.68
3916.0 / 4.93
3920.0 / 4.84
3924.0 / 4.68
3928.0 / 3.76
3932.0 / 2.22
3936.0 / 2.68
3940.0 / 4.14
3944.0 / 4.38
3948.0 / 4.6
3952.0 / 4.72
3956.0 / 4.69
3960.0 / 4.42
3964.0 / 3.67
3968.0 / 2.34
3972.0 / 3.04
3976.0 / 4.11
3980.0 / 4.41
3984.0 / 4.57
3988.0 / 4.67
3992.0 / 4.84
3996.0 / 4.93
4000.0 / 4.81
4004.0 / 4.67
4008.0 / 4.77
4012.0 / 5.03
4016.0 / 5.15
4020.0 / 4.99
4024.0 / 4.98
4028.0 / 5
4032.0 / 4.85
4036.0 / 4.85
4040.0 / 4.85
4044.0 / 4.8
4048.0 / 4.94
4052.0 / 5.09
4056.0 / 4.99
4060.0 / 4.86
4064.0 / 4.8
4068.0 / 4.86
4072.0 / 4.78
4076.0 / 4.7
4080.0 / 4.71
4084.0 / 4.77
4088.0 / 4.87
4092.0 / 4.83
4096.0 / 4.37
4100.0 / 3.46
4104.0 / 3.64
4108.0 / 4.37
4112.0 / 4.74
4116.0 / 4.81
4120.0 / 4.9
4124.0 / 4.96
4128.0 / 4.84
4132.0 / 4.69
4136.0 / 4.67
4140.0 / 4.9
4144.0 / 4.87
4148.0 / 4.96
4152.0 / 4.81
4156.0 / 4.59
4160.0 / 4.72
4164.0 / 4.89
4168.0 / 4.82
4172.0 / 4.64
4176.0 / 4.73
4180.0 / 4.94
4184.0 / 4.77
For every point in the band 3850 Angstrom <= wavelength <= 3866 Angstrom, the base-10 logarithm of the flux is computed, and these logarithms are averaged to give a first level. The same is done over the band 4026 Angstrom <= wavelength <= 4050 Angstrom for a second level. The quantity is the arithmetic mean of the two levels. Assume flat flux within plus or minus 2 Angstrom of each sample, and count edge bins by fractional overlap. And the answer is 0.68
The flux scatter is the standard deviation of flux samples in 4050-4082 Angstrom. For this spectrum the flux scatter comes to 0.1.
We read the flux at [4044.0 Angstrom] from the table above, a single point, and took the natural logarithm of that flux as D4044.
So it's 1.57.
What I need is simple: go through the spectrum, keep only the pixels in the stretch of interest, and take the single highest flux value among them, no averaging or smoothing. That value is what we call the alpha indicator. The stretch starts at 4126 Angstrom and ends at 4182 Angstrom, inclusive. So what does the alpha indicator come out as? 4.96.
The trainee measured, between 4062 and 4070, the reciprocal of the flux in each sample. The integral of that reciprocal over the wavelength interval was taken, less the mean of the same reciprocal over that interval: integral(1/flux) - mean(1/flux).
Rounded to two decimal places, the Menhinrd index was 1.45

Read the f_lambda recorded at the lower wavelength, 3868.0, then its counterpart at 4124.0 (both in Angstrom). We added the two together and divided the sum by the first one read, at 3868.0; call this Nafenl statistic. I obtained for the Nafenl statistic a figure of 2.02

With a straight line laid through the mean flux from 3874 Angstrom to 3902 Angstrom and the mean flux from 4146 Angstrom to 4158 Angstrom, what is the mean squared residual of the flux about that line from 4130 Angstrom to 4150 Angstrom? 0.01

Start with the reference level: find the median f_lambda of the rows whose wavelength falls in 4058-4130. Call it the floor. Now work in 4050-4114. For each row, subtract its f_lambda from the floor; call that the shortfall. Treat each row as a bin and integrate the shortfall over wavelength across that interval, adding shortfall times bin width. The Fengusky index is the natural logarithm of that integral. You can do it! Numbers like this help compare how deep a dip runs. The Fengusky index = 2.4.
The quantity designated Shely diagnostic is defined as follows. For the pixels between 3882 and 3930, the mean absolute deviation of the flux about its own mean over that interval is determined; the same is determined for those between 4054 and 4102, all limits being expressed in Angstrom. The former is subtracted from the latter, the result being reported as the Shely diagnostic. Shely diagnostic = -0.25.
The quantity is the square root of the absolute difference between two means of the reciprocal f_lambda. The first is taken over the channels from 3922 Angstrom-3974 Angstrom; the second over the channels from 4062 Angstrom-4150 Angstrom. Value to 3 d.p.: 0.257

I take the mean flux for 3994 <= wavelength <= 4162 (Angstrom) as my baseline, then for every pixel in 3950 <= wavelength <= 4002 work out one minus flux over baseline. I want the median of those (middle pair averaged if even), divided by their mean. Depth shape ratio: 0.38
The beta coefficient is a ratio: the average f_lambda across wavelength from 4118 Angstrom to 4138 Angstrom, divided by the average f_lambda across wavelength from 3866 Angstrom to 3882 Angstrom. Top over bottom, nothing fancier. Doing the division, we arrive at 1.04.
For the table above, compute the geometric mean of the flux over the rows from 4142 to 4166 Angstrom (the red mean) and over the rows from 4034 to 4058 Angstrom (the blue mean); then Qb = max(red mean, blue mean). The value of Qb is 4.92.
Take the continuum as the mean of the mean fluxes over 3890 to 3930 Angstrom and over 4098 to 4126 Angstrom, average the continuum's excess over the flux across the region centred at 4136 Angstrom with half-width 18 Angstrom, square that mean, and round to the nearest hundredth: 0.18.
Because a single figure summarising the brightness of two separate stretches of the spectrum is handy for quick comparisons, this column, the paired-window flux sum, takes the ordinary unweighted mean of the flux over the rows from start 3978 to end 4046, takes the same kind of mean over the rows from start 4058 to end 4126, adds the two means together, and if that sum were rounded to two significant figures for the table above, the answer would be 9.4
